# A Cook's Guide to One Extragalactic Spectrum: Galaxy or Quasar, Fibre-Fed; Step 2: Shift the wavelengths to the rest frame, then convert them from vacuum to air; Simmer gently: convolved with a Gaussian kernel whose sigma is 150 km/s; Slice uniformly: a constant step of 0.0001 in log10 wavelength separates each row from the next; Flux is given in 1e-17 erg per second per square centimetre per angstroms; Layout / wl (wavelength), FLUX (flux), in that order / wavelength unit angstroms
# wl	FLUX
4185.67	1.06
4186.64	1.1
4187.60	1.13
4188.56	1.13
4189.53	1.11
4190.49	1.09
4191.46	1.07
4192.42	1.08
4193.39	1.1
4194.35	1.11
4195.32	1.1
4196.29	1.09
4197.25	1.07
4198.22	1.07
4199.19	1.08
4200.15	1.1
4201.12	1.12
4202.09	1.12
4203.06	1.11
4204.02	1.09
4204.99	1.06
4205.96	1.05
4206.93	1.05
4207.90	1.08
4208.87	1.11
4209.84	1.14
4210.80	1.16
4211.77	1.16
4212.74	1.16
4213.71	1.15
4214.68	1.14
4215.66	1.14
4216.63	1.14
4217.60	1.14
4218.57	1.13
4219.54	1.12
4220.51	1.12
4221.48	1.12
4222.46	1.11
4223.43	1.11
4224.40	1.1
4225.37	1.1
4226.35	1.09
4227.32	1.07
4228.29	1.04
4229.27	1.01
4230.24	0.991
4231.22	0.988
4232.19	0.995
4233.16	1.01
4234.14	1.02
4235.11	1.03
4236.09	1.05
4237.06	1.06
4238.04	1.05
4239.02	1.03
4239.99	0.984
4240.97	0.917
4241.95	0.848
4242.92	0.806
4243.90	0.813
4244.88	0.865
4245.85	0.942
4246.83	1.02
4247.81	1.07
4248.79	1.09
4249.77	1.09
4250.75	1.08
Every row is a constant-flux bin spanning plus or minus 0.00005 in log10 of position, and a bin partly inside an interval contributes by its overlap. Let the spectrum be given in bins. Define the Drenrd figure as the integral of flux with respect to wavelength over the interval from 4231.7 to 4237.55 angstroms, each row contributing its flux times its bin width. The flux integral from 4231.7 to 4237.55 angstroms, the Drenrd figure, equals 6.0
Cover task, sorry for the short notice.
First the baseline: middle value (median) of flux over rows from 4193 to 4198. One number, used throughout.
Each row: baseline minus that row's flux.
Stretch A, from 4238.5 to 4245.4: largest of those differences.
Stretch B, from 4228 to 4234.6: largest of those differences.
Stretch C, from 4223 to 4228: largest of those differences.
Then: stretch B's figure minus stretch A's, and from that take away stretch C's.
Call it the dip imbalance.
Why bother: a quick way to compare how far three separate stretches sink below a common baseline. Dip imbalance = -0.21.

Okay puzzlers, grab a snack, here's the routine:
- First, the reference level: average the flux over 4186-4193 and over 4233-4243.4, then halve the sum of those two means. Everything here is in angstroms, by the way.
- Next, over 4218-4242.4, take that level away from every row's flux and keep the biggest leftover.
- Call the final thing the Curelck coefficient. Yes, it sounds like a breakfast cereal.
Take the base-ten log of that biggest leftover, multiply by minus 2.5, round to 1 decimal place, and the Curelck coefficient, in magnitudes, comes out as 2.6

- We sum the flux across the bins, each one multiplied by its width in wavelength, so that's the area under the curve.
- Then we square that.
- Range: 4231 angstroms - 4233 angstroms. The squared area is 4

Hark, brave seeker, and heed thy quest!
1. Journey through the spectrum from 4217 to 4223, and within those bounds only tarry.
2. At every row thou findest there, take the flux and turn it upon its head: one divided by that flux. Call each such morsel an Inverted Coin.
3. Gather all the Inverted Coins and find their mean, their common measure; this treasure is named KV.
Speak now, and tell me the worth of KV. 0.89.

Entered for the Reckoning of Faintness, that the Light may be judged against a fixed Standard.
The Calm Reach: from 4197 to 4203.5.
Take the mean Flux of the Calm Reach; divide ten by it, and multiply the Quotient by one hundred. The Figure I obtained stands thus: 913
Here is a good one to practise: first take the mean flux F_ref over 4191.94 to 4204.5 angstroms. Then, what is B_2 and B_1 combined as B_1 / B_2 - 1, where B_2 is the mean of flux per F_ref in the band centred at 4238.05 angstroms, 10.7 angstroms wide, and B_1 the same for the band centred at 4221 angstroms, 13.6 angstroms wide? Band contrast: 0.14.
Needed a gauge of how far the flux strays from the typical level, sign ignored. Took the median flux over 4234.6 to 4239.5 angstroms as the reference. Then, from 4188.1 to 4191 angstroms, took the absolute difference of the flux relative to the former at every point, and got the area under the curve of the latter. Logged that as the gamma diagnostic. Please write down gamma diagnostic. 0.17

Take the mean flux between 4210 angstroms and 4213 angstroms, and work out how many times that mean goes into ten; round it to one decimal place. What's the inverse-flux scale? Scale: 8.6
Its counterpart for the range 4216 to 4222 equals 8.9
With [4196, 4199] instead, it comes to 9.3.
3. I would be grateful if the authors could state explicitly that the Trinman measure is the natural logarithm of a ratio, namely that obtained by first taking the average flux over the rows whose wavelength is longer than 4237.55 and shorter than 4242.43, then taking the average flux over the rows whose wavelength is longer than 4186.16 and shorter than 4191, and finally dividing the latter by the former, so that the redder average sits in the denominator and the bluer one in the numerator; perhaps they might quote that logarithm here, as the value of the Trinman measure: 0.14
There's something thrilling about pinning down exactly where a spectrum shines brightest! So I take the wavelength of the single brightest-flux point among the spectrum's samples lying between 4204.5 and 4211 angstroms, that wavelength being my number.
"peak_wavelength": 4210.80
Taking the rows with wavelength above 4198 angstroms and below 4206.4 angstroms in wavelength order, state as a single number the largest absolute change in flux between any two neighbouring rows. 0.030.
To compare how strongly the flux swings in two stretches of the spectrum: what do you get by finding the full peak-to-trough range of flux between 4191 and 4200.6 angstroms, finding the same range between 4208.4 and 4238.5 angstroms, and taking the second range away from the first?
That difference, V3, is -0.13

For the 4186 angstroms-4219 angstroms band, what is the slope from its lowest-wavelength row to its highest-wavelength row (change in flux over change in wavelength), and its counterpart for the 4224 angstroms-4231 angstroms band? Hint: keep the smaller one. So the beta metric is -0.019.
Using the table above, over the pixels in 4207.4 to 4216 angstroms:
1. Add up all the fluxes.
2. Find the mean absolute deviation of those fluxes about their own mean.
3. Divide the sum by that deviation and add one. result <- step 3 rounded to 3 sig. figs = 540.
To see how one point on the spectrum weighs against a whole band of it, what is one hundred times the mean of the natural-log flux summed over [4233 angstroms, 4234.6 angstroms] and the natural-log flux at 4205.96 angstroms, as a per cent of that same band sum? 132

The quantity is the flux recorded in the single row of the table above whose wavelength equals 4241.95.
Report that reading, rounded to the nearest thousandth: 0.848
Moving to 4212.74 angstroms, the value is 1.160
